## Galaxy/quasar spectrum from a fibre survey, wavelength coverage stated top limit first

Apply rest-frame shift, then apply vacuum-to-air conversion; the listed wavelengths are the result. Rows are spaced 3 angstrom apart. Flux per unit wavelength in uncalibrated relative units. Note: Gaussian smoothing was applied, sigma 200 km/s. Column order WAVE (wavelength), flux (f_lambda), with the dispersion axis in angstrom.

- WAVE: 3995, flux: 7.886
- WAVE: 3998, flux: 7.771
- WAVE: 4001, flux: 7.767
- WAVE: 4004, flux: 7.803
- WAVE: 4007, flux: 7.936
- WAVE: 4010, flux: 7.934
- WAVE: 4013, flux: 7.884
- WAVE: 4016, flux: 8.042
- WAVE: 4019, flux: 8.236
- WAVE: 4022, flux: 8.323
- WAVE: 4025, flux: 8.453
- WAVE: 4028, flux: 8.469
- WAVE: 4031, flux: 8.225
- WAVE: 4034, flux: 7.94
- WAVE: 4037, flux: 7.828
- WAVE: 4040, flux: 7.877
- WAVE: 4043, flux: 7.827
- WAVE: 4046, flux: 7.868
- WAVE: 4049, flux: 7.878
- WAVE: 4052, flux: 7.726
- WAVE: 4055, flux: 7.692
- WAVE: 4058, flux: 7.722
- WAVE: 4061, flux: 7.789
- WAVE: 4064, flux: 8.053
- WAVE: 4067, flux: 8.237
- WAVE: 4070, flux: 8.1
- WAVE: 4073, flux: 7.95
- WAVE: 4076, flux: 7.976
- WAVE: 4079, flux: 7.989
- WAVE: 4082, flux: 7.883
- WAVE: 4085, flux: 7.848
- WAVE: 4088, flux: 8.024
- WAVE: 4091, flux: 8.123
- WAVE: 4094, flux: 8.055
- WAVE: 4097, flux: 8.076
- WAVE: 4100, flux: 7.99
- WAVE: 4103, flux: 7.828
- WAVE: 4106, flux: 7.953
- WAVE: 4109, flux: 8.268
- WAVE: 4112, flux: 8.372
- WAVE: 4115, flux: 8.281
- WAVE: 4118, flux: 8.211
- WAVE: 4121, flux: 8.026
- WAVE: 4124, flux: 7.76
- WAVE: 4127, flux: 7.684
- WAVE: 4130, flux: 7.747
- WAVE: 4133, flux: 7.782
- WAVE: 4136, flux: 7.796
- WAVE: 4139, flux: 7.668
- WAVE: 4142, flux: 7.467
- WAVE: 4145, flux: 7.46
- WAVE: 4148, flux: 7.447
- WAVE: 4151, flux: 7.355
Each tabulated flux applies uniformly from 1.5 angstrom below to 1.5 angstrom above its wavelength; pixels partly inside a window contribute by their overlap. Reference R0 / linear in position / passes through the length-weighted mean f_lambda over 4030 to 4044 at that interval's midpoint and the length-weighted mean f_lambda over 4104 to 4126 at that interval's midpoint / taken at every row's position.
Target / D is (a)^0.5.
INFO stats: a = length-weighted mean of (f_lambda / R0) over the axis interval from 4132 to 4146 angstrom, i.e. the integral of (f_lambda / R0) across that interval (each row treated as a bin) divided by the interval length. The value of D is 0.97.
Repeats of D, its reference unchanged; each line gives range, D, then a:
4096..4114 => 1.00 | 1.00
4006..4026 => 1.01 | 1.03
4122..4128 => 0.98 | 0.95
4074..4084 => 0.99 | 0.99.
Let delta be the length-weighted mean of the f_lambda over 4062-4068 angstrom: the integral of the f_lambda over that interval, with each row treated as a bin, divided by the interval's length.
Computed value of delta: 8.1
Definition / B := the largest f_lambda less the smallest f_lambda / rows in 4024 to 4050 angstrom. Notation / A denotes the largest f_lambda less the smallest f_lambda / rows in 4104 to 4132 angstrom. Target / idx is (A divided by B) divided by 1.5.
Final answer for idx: 0.71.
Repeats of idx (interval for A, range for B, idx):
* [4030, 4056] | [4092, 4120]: 0.65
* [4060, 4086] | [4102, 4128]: 0.43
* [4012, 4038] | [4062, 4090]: 1.10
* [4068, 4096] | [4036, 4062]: 0.99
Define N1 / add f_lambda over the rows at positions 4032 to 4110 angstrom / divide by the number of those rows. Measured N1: 7.94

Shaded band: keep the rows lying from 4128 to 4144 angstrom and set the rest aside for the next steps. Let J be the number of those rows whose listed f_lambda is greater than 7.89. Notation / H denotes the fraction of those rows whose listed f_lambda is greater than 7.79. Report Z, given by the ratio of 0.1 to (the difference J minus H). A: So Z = -0.50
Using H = 0.20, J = 0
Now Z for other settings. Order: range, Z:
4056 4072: 0.04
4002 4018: 0.05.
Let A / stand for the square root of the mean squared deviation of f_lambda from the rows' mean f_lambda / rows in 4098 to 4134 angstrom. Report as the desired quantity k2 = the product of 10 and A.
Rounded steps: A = 0.23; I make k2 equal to 2.3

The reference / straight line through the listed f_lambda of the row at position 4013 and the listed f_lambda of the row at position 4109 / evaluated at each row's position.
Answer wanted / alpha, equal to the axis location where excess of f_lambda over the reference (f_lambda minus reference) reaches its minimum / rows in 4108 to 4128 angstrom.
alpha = 4127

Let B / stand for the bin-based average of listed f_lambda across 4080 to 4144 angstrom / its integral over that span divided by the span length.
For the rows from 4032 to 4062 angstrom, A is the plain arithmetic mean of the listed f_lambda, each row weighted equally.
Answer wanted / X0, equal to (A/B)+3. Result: 3.984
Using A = 7.81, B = 7.94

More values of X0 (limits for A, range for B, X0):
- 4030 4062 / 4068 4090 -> 3.984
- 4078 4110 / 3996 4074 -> 4.004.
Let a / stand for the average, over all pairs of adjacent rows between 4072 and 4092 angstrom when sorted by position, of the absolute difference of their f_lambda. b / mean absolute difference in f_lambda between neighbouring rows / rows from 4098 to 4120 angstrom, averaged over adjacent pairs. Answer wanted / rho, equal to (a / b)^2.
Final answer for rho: 0.3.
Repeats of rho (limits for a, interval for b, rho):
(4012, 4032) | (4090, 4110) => 1.1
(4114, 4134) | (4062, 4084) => 1.3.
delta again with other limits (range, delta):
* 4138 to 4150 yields 7.5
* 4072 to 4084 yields 7.9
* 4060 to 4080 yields 8.0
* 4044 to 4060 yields 7.8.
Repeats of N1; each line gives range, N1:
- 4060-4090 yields 7.98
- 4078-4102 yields 8.00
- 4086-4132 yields 8.03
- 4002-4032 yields 8.13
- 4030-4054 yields 7.90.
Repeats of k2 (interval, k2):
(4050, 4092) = 1.6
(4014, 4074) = 2.4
